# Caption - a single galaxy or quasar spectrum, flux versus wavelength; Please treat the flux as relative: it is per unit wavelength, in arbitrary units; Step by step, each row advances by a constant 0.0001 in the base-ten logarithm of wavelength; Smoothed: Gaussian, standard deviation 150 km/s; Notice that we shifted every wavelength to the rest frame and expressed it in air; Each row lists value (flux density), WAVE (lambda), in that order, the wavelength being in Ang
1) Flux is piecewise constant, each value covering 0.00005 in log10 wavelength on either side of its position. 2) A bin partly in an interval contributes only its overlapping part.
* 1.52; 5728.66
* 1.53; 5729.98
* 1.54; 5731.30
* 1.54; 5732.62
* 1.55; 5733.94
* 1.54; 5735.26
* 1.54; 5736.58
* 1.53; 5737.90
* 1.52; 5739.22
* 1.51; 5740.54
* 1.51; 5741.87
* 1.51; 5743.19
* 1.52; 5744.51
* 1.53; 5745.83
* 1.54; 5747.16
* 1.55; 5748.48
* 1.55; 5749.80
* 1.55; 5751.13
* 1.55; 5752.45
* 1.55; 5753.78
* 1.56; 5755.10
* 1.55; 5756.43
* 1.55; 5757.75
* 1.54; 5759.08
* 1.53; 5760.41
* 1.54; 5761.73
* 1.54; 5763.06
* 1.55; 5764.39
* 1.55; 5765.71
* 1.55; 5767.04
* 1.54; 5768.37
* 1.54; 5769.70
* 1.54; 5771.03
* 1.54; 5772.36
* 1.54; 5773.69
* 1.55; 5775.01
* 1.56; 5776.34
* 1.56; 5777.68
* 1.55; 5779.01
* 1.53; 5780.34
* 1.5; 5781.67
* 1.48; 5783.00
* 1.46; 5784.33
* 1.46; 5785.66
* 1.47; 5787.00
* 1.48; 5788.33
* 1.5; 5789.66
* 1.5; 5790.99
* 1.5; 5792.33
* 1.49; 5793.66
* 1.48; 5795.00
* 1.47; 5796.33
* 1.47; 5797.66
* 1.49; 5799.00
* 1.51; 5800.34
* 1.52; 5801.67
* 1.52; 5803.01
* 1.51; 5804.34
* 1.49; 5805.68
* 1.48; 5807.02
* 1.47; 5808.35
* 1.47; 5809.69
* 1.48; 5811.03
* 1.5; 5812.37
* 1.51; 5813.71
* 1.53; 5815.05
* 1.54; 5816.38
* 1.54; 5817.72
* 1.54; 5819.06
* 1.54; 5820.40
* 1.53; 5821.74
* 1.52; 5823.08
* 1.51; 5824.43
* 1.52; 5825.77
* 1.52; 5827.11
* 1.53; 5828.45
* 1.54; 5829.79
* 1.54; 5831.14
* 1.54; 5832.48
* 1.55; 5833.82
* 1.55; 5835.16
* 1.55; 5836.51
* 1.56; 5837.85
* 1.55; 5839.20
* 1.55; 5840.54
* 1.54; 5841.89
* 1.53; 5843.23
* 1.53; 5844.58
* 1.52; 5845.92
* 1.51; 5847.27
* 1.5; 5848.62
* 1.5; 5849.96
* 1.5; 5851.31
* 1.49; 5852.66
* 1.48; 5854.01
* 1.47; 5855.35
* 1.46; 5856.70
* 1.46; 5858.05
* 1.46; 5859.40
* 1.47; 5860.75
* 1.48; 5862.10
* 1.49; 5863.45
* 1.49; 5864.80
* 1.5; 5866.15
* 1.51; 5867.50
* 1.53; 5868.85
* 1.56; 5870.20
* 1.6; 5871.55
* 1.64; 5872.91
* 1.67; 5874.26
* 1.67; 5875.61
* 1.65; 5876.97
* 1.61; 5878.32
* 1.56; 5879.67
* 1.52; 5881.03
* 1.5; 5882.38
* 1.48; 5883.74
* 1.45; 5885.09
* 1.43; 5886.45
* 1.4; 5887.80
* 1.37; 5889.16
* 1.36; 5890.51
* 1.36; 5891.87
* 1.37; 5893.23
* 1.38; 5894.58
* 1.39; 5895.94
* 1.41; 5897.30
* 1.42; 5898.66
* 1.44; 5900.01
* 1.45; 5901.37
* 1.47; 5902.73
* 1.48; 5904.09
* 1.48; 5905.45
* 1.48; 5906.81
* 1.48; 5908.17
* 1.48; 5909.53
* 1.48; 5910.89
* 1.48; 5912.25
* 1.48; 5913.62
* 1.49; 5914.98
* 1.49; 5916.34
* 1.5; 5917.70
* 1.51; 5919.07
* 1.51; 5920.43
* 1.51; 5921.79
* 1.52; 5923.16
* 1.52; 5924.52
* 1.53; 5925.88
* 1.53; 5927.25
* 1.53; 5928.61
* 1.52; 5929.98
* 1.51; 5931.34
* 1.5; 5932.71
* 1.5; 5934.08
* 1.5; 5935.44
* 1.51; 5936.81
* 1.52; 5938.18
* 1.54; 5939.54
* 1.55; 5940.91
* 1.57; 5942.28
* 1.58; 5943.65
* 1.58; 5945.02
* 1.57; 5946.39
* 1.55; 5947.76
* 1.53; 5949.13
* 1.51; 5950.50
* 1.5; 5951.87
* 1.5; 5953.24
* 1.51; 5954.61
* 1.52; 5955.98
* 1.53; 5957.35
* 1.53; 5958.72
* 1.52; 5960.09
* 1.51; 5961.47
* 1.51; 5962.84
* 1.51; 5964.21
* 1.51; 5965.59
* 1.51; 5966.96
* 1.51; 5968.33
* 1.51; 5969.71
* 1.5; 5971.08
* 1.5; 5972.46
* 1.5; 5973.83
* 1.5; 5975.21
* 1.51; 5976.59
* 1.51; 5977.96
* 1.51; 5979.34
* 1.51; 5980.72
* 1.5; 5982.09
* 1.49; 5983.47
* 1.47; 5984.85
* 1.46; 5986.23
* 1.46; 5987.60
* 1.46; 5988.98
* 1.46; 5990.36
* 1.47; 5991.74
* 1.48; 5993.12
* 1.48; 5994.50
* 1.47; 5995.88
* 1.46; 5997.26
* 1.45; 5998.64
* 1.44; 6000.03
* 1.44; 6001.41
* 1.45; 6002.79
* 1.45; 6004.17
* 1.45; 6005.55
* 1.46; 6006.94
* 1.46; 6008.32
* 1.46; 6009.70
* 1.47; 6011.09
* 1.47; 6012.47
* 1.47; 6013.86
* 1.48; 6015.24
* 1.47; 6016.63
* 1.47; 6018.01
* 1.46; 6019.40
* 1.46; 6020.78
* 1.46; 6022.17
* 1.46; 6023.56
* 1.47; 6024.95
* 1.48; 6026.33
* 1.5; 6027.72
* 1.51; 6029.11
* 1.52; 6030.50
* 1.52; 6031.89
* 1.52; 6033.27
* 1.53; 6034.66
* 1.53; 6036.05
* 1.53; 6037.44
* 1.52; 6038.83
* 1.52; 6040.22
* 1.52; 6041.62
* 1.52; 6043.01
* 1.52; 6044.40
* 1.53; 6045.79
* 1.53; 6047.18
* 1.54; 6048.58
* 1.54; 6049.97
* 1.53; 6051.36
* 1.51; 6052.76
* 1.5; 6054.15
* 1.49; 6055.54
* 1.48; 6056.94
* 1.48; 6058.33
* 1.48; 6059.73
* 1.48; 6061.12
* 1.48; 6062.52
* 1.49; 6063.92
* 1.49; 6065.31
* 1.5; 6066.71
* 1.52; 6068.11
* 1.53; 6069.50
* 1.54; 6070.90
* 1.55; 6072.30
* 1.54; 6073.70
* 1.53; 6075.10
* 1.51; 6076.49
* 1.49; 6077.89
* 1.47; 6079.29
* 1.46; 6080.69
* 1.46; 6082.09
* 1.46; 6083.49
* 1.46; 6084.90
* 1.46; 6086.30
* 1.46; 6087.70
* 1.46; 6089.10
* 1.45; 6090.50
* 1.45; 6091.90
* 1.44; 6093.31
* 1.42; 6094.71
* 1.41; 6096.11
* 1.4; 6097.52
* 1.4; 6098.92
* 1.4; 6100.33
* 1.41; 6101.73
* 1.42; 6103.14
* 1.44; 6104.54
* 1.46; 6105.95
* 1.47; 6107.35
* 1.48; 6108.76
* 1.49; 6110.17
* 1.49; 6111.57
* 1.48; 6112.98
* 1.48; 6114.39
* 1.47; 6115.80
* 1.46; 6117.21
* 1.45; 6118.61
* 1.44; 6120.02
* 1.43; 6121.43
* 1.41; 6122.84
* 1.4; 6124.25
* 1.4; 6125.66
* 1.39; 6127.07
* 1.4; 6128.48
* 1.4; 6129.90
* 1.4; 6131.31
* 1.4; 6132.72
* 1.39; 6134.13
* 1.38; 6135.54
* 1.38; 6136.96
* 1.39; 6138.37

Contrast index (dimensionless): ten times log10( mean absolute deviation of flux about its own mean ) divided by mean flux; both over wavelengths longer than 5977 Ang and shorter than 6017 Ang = -12.5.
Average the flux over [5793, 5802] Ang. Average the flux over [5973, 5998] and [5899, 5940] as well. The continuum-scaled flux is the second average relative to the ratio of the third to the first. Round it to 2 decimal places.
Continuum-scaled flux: 1.48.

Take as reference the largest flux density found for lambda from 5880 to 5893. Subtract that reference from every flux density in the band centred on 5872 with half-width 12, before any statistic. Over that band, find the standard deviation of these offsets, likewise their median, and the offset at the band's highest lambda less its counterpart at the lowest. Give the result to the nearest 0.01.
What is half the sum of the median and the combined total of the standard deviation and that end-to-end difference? 0.04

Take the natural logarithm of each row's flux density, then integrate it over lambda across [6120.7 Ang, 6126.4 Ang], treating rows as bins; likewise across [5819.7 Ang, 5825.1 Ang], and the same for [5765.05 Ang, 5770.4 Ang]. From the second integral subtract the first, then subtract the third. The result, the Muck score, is -2.0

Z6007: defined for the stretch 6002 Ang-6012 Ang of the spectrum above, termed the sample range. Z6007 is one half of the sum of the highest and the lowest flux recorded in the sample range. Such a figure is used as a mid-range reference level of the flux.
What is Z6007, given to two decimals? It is 1.46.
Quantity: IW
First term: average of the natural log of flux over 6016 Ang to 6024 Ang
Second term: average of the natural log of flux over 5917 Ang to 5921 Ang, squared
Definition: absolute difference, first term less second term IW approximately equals 0.213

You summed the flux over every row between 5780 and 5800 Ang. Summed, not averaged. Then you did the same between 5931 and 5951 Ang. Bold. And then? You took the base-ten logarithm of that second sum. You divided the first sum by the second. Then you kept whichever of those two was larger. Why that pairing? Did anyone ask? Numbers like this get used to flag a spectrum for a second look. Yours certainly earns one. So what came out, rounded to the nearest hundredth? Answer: 1.36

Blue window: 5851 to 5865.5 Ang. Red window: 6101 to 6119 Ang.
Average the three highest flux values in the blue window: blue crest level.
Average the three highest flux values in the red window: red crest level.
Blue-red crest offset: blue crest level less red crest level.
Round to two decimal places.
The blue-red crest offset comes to 0.01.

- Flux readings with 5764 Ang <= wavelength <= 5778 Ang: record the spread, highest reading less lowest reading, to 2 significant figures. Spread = 0.020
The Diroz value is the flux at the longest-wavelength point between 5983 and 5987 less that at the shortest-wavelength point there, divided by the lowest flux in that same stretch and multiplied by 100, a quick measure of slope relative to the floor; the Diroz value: -2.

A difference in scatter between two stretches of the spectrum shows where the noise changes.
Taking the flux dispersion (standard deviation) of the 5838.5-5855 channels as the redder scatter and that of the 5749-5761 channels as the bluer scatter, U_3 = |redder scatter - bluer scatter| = 0.015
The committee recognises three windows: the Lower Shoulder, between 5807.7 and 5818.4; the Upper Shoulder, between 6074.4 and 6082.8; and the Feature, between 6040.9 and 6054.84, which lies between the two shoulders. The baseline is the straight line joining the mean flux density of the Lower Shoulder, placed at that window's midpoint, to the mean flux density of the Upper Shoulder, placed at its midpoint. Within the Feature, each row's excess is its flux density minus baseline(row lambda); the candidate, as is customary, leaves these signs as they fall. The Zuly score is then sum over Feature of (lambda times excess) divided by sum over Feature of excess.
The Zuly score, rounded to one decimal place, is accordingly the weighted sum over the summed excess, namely 6047.6 Ang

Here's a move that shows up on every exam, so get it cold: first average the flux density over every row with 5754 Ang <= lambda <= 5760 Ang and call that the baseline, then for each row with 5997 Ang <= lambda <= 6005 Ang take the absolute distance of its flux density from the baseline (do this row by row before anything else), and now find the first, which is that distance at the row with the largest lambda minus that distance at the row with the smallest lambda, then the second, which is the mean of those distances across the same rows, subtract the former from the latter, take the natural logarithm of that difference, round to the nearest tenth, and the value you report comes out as -2.4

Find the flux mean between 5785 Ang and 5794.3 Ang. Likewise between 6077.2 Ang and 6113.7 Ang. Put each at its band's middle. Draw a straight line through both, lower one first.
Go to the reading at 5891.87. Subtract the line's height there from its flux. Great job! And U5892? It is -0.11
